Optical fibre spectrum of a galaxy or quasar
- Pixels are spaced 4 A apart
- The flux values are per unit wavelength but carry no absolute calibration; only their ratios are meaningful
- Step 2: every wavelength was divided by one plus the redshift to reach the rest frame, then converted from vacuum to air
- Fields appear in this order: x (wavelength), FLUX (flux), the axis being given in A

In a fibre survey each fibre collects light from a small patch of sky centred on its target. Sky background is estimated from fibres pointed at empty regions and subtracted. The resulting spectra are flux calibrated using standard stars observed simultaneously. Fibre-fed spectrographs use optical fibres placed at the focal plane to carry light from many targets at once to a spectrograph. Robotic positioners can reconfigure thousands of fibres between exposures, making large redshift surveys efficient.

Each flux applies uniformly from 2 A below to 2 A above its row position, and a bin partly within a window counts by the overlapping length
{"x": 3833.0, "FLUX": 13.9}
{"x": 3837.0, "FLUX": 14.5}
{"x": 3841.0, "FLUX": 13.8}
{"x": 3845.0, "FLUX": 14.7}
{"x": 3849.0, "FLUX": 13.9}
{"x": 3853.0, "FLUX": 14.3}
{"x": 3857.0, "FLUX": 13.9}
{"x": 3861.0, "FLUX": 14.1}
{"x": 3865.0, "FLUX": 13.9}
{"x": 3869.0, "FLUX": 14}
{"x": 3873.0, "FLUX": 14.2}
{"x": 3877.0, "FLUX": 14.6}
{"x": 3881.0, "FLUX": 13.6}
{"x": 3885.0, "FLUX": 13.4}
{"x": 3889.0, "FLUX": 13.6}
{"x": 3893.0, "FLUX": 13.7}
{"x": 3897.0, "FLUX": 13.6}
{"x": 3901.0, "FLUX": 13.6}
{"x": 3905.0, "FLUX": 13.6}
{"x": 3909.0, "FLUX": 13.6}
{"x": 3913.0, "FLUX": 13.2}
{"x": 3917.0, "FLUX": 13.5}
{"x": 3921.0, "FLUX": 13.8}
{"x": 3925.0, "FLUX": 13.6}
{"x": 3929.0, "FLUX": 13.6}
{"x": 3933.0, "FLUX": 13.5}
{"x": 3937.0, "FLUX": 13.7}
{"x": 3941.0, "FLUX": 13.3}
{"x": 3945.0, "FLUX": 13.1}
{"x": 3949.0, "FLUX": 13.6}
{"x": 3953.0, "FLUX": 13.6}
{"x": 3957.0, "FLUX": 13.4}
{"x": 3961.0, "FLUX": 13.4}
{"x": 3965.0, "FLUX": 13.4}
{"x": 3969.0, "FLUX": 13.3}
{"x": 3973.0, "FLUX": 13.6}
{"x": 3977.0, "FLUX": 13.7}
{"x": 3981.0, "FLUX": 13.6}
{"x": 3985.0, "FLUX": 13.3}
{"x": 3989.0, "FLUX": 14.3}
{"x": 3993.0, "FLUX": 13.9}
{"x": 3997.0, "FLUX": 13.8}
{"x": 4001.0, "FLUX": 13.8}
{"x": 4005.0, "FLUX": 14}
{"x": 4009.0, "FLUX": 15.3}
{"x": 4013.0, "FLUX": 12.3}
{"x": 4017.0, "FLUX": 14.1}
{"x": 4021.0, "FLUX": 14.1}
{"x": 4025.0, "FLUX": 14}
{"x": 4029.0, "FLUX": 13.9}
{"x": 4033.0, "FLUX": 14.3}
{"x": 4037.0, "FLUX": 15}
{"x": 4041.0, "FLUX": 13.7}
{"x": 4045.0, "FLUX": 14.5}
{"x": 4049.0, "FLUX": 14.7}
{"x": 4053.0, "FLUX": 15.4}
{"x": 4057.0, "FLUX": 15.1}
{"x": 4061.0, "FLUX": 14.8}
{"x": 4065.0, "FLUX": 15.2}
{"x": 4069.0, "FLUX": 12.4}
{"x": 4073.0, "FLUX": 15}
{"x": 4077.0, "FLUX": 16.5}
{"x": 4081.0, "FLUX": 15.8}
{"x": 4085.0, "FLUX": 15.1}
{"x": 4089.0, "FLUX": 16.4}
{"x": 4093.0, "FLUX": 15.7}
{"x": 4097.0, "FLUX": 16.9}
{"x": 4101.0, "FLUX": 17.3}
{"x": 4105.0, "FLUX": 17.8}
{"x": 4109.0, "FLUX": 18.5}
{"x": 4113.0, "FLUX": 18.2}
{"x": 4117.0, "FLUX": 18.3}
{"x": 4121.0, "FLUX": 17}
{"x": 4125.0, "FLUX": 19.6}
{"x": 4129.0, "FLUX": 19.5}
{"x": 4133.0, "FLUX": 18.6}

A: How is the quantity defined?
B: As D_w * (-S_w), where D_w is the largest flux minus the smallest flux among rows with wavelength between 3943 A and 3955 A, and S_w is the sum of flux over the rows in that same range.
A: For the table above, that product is -20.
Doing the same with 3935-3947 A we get -24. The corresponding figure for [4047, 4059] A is -32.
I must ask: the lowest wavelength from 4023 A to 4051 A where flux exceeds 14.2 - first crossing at 4033.0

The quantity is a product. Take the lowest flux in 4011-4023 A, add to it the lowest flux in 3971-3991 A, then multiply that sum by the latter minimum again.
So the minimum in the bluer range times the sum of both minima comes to 340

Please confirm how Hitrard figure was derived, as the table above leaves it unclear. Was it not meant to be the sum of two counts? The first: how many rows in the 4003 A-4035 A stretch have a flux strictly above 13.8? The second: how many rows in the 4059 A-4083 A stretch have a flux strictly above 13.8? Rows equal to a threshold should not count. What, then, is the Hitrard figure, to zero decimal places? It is 12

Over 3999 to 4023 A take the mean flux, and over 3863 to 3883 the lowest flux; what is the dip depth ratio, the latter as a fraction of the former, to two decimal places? 0.98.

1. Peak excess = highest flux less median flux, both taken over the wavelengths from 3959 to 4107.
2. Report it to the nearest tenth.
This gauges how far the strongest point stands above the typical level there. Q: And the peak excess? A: 3.5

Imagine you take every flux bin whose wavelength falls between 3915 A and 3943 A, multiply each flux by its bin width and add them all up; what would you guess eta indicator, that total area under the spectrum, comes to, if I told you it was 380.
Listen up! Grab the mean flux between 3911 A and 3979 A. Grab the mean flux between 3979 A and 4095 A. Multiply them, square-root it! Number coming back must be 14.0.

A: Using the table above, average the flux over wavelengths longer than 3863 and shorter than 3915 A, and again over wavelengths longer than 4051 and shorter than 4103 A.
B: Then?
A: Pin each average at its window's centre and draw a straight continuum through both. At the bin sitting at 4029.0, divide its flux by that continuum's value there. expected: 0.923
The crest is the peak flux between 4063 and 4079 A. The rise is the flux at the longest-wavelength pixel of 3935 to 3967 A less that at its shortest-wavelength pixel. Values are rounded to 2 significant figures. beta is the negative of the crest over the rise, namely 55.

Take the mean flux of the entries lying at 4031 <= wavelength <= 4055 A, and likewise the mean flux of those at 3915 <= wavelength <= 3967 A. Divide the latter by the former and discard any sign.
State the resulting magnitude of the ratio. 0.92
